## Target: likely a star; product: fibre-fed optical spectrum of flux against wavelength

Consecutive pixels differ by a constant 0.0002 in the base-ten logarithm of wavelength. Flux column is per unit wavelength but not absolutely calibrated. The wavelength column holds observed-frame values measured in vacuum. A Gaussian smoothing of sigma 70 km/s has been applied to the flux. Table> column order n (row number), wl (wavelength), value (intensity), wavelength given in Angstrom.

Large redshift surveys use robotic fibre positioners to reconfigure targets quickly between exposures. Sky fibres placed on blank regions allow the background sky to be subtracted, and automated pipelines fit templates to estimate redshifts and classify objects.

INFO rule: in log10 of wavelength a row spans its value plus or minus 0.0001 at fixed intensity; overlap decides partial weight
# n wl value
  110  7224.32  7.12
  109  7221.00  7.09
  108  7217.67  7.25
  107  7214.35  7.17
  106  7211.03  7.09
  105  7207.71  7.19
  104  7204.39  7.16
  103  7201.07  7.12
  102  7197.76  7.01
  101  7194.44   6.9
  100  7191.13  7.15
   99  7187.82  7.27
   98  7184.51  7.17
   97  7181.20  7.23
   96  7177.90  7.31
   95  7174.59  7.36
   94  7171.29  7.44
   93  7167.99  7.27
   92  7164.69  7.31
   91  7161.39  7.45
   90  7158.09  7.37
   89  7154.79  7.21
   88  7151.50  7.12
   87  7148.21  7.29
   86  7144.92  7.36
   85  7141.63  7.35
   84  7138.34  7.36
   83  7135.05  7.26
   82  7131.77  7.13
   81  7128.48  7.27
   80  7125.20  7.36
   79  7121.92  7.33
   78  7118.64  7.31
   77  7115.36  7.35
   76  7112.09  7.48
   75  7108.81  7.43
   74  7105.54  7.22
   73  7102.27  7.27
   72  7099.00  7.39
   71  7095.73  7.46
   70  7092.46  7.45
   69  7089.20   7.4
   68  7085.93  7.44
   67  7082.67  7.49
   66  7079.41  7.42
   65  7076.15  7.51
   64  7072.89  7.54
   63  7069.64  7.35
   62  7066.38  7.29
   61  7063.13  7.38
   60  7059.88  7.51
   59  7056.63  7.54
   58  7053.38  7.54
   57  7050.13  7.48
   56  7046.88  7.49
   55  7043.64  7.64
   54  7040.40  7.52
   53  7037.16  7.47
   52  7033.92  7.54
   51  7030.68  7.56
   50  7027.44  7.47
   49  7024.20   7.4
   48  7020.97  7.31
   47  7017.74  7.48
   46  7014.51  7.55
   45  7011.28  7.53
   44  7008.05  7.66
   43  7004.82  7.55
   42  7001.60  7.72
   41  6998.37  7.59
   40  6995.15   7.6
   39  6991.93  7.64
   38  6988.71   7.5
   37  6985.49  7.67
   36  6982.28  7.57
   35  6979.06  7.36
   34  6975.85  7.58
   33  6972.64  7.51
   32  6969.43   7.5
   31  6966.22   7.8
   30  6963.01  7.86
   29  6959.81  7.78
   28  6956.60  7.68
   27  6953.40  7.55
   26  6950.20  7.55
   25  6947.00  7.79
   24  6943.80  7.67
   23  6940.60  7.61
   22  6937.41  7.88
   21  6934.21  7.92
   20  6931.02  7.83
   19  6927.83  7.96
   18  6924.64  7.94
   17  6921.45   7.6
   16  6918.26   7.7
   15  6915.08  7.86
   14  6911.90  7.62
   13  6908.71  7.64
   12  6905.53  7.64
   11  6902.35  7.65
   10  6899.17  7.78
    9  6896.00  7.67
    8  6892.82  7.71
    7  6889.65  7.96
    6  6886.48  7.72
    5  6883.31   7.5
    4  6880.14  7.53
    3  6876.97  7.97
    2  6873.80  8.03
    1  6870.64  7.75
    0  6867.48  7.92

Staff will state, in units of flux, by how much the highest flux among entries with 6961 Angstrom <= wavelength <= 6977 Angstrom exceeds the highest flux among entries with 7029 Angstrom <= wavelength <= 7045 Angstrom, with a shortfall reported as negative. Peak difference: 0.22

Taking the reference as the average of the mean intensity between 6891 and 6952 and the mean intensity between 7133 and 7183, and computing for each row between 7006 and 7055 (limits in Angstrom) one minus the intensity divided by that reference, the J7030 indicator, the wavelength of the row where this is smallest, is 7008.05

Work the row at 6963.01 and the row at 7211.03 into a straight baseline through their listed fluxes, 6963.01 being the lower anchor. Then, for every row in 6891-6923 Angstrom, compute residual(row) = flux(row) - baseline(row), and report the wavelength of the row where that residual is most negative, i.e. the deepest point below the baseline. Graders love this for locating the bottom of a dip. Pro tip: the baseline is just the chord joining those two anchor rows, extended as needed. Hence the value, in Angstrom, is 6911.90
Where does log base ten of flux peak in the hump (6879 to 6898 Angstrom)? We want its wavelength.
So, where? 6889.65 Angstrom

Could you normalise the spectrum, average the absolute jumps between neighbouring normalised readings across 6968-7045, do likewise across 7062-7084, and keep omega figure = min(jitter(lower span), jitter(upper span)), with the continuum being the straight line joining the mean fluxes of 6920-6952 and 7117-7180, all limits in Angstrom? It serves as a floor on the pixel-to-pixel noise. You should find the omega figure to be 0.012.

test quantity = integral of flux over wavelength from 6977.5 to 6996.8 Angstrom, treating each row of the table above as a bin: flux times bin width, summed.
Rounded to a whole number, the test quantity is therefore 146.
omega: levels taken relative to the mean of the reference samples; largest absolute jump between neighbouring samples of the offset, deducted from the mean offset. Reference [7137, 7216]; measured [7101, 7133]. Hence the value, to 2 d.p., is -0.13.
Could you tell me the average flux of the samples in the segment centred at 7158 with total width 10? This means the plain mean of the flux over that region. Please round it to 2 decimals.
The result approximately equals 7.34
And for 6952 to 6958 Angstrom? 7.62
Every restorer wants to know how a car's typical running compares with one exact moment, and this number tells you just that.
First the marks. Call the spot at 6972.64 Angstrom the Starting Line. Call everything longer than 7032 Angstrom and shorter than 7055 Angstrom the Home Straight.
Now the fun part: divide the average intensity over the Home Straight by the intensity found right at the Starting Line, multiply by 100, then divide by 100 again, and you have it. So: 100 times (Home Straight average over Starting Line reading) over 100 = 1.00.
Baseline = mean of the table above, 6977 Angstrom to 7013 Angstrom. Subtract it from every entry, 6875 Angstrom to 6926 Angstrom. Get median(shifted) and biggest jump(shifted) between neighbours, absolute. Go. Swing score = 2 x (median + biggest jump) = 1.1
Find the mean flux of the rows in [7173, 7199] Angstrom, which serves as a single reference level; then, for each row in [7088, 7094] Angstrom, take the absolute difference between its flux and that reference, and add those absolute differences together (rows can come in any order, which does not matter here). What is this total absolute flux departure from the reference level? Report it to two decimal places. 0.50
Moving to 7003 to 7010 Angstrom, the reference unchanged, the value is 0.86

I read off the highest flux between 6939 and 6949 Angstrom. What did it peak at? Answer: 7.79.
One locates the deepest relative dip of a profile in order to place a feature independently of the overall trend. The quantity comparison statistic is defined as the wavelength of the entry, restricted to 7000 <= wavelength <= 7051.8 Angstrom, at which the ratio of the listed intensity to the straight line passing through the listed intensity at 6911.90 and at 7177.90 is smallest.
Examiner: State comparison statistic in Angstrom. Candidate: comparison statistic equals 7020.97 Angstrom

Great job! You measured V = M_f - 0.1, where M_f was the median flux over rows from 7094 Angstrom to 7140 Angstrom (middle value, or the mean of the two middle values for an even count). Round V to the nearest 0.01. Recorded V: 7.24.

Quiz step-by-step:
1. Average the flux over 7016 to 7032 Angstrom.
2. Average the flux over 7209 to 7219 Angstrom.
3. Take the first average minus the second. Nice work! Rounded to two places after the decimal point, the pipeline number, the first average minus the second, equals 0.27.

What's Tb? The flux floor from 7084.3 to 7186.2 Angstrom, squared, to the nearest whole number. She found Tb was 51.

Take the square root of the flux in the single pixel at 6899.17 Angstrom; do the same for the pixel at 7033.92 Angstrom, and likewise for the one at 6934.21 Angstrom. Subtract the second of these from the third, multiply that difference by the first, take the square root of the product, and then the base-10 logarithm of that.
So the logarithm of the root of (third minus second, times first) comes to -0.360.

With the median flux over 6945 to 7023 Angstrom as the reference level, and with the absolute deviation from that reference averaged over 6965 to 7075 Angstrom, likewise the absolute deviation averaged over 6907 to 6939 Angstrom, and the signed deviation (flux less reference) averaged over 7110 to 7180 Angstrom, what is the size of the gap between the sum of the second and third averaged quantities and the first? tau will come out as 0.13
